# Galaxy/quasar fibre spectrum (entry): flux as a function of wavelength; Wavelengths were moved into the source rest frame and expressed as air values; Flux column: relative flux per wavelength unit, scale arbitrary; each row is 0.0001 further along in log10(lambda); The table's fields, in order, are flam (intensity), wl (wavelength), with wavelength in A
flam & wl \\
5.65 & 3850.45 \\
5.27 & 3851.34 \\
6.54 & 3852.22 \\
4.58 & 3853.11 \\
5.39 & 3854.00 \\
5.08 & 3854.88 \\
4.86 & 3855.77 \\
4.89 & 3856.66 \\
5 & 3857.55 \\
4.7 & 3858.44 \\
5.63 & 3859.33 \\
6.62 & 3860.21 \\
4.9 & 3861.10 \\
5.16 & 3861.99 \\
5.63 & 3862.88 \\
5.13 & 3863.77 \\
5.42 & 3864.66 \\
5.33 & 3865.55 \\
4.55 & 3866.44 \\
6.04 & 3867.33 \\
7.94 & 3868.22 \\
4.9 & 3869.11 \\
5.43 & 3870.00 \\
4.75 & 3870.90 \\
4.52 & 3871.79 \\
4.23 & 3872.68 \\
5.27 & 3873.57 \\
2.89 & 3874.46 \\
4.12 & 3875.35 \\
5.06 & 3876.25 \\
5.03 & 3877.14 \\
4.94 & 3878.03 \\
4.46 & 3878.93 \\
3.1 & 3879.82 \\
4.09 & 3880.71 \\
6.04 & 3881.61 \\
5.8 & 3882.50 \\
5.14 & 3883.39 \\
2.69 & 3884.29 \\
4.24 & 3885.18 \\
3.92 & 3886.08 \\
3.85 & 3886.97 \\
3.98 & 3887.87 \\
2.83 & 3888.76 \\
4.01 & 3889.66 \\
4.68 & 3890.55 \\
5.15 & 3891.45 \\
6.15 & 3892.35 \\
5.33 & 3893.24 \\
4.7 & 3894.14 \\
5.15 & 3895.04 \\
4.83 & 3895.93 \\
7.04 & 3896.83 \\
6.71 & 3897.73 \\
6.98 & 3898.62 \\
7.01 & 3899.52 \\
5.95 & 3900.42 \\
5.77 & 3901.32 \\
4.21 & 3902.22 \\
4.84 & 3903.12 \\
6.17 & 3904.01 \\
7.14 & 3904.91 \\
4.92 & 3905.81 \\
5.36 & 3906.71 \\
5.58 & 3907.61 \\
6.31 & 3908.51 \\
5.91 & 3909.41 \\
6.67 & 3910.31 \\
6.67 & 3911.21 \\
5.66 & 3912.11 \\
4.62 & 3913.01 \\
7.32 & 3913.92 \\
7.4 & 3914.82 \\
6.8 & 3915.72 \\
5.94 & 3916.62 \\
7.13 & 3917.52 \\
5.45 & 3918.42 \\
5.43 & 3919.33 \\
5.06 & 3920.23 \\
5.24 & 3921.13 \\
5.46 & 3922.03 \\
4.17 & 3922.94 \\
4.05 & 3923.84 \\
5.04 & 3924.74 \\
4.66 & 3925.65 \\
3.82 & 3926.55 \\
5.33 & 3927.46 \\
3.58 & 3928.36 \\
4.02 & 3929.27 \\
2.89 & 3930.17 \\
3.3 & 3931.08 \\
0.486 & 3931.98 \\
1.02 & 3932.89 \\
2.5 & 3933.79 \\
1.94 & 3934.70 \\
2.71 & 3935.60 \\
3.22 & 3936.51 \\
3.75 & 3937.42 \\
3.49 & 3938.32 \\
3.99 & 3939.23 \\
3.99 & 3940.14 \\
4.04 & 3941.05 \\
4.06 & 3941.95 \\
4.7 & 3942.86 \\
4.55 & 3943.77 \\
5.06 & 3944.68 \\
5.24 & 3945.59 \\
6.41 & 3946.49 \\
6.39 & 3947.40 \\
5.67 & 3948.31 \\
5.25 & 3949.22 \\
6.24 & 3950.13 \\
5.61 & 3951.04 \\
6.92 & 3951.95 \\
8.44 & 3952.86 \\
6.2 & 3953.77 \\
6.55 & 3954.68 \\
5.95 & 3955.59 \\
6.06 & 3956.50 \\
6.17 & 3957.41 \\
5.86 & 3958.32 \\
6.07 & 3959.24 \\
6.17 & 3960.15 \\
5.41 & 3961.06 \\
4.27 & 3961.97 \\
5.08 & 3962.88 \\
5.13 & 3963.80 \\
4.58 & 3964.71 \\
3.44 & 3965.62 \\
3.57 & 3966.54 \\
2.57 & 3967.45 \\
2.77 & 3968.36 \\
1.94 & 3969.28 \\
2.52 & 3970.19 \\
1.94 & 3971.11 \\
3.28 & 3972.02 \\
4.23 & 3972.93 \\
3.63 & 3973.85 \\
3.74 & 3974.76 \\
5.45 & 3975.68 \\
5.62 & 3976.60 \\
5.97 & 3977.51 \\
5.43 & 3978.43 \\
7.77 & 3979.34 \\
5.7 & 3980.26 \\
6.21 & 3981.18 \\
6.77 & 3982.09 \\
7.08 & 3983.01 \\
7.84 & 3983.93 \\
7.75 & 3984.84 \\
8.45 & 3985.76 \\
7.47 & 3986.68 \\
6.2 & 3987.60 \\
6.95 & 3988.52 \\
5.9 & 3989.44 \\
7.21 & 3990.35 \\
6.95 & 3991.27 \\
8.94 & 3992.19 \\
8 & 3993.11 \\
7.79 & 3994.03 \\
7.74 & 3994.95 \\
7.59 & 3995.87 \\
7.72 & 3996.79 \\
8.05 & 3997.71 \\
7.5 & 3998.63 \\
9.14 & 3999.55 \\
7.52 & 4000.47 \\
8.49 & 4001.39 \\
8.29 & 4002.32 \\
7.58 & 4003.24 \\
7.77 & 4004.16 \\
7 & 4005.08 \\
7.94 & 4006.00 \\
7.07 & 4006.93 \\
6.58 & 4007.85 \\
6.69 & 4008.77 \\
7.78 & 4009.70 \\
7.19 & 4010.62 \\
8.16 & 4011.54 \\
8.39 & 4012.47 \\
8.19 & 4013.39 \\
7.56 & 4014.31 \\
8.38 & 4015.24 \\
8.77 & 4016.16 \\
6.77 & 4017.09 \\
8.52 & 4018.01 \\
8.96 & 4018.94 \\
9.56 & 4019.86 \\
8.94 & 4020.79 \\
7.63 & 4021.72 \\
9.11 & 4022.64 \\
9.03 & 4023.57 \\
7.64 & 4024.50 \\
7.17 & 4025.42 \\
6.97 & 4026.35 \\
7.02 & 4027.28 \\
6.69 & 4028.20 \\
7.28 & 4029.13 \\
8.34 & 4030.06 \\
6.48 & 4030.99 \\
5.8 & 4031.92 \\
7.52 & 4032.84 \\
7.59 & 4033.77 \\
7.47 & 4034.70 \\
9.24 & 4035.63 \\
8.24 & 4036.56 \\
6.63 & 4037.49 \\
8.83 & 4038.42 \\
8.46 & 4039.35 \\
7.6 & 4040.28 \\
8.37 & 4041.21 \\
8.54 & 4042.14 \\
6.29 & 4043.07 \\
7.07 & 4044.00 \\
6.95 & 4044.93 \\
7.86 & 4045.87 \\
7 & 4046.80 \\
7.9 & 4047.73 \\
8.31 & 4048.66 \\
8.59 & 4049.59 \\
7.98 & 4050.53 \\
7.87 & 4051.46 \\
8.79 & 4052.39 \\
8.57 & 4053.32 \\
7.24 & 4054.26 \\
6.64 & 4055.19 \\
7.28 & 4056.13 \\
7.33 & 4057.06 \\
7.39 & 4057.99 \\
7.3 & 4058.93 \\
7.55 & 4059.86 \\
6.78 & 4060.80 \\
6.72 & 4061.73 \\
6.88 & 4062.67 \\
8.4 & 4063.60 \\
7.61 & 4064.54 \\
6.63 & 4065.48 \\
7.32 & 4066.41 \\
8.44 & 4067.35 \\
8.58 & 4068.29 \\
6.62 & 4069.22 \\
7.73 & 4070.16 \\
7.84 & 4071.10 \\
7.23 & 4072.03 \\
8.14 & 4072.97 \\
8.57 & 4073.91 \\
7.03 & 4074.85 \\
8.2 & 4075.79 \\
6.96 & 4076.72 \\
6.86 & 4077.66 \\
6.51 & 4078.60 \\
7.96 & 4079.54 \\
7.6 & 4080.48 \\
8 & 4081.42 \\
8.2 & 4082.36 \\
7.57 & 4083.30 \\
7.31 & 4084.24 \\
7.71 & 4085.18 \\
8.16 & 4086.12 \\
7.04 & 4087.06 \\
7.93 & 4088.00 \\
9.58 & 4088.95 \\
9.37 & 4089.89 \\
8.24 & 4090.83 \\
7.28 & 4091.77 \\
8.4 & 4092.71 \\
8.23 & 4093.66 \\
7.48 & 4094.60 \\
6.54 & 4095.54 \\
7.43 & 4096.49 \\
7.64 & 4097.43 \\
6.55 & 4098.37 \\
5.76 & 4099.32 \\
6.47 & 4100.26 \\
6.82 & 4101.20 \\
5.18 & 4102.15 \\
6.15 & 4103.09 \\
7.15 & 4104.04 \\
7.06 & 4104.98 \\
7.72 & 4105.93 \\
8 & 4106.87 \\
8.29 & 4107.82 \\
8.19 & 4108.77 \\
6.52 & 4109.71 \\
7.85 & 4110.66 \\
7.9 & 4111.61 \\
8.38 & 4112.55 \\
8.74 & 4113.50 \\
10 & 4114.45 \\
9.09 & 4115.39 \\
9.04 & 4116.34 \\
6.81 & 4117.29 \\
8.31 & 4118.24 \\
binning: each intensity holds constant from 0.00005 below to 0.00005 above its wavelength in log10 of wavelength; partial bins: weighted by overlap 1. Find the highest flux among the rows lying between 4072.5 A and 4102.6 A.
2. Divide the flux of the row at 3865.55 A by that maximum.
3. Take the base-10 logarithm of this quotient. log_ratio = -0.25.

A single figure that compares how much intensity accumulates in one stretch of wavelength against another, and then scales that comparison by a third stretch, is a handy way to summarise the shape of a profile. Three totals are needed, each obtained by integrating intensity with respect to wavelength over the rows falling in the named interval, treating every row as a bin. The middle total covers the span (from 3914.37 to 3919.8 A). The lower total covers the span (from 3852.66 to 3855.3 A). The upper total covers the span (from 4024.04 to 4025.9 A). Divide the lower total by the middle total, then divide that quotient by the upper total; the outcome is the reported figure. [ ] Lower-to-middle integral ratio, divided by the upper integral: 0.03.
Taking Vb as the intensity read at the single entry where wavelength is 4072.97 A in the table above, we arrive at 8.14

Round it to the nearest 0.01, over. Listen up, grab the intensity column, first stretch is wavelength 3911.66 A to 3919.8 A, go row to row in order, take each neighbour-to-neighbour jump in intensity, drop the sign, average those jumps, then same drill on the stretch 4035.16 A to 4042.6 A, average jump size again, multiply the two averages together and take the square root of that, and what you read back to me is 1.01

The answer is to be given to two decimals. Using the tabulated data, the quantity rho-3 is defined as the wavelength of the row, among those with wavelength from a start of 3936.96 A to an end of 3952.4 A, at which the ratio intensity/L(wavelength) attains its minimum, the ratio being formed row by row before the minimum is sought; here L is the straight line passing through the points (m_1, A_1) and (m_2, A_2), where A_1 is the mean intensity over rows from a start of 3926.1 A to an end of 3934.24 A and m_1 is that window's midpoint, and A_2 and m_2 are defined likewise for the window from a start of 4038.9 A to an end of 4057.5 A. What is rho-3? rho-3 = 3938.32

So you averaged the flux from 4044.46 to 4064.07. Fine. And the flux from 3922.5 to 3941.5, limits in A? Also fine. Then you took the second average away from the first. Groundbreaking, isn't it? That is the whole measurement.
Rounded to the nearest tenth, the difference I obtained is 4.2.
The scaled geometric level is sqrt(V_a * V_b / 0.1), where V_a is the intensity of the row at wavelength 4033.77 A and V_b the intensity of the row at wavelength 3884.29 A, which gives 14.3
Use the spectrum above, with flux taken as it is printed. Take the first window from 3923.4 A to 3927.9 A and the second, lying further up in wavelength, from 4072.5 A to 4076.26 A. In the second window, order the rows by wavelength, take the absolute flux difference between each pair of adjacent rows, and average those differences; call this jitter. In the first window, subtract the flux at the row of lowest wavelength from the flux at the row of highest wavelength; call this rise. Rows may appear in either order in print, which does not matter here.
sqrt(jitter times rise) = 1.2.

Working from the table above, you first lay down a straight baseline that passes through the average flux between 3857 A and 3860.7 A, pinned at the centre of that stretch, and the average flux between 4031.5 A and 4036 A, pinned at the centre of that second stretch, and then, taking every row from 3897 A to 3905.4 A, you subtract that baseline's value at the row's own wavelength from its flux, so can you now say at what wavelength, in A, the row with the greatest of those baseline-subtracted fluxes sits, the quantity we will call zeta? 3904.91 A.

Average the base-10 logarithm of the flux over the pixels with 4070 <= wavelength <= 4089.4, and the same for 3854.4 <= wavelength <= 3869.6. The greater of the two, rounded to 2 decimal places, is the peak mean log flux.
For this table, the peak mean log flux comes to 0.89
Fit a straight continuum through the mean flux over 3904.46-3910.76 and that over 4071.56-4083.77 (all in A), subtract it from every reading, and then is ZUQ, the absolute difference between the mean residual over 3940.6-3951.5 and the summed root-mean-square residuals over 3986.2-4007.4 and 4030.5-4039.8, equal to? 3.2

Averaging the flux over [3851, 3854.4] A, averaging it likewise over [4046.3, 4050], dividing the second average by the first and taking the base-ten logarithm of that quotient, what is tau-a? 0.16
